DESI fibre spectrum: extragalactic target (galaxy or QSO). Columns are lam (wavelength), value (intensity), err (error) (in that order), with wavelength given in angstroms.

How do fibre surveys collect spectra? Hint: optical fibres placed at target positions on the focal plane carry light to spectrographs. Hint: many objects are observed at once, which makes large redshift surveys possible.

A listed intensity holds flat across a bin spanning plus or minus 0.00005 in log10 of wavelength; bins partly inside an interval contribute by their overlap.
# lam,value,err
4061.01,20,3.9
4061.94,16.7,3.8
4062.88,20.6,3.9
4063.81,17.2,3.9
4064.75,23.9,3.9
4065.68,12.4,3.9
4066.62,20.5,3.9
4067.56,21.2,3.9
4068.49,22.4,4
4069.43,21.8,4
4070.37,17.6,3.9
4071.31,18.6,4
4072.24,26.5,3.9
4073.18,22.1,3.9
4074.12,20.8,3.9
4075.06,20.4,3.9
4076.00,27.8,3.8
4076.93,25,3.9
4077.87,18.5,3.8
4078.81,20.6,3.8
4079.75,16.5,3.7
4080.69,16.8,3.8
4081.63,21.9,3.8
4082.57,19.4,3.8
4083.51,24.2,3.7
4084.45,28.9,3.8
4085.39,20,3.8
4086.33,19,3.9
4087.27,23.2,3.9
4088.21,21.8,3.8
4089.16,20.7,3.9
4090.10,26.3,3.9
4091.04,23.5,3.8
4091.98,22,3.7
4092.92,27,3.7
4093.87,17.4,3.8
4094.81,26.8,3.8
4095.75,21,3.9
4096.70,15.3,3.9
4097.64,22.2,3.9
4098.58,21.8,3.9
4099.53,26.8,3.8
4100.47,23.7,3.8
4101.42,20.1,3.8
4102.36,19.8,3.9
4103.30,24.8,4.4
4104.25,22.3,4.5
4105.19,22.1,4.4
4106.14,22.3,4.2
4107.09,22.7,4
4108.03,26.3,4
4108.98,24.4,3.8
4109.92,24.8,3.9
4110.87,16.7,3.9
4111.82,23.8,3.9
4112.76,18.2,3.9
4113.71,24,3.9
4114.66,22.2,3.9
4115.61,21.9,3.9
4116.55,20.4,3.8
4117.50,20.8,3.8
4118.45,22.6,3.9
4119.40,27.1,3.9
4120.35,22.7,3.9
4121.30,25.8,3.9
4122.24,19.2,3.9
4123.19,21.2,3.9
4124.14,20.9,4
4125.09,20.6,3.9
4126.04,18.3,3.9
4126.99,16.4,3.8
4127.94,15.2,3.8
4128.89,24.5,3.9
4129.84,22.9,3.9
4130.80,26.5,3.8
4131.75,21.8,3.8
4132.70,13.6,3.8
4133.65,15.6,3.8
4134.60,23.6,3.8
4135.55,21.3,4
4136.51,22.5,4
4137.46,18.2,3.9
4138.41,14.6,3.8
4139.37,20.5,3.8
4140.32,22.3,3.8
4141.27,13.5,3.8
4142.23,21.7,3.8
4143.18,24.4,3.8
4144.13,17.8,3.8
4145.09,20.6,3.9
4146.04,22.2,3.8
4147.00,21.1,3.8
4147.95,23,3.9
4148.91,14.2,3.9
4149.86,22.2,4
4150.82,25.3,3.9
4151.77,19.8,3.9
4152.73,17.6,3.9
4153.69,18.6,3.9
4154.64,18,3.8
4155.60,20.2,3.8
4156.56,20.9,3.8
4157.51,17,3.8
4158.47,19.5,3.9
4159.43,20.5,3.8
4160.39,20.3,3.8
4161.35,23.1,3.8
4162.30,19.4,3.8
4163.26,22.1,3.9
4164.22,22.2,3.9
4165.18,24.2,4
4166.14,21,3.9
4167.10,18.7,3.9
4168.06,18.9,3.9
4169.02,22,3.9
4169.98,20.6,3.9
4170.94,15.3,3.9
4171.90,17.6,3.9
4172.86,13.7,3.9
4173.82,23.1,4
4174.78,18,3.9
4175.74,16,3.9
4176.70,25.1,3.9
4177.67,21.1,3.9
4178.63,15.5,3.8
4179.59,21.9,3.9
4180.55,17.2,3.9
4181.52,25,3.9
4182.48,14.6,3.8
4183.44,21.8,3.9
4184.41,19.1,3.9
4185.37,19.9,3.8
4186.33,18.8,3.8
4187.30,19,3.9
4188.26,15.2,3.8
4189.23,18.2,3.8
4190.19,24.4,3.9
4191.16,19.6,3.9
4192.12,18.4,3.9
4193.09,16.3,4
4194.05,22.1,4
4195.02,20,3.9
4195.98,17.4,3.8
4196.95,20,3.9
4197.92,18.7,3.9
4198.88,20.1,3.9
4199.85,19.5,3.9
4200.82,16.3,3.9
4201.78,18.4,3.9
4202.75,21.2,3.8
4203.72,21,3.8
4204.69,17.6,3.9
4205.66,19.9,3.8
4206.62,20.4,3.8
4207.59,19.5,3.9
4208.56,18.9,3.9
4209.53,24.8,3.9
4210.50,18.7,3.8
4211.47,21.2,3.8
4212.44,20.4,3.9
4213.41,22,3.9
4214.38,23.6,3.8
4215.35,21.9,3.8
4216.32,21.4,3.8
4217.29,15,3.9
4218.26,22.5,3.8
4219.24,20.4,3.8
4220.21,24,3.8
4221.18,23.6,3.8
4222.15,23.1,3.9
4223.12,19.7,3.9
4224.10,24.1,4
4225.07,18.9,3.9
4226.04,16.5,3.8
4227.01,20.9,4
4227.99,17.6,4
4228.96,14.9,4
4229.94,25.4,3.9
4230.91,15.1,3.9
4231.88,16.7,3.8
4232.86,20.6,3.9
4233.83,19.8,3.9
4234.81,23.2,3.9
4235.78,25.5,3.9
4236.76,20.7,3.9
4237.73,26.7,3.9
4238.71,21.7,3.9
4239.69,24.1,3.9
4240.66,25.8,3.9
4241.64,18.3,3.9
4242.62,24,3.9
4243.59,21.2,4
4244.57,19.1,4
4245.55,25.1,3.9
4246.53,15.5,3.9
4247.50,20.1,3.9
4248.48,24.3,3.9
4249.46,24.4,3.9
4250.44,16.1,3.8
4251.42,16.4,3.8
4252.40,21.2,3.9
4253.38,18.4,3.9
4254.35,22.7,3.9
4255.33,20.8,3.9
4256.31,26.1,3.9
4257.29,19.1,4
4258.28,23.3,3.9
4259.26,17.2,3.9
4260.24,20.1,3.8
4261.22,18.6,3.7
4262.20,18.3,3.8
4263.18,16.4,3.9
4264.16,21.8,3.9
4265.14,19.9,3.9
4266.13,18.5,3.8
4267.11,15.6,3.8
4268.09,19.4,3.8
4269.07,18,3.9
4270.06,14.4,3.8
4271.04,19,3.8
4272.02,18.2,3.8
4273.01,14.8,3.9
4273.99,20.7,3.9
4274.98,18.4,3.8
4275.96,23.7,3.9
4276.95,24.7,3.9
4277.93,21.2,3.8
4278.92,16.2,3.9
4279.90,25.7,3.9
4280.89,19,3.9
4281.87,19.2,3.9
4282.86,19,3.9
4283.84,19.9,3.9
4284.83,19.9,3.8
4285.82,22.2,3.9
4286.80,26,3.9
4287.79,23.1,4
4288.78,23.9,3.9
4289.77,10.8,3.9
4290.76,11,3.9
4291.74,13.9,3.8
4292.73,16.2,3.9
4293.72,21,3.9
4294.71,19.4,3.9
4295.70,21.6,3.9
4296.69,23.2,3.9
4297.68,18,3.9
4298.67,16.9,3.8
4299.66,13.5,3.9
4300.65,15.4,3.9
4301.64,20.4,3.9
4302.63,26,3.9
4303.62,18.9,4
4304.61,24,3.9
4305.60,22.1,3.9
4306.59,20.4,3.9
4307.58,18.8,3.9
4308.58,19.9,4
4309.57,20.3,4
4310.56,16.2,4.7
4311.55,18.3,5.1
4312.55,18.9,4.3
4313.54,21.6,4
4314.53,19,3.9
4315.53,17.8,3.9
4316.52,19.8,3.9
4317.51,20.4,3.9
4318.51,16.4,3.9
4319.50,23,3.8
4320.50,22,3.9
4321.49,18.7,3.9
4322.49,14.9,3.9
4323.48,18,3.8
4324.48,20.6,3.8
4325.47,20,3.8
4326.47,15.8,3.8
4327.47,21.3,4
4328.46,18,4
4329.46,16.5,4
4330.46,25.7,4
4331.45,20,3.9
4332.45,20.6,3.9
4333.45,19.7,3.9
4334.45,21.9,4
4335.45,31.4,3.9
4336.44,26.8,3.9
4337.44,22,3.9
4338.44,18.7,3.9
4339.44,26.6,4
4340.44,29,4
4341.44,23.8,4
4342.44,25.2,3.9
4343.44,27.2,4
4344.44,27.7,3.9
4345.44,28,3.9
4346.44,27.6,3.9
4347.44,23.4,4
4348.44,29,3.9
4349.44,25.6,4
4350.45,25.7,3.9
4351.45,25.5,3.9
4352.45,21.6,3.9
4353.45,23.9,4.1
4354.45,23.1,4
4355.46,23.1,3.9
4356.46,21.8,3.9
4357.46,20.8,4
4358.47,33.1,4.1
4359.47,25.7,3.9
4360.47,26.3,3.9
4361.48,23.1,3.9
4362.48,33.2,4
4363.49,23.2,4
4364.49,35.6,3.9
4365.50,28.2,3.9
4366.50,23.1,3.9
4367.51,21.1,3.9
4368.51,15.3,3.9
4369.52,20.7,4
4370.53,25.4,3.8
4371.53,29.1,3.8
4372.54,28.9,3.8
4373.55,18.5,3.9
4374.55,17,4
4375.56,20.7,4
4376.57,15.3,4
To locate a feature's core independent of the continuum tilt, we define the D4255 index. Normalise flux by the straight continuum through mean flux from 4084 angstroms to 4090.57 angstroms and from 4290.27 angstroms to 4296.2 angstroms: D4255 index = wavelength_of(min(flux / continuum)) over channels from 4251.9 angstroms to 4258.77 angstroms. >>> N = 4253.38 angstroms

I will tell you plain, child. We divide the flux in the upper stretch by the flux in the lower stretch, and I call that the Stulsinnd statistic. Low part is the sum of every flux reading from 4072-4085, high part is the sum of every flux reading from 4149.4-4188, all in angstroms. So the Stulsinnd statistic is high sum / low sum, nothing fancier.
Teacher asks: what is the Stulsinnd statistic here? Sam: 2.6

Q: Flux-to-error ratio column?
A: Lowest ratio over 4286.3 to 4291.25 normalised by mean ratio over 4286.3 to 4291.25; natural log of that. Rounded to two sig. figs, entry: -0.56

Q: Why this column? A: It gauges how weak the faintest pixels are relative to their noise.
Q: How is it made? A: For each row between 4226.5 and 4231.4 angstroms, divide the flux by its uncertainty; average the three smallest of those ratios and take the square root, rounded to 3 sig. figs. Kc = 2.00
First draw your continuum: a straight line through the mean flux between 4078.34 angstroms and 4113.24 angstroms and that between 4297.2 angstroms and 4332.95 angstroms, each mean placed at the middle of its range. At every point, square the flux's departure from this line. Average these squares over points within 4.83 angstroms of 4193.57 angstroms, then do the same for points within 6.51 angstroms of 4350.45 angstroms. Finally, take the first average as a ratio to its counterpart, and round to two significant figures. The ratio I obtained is 0.16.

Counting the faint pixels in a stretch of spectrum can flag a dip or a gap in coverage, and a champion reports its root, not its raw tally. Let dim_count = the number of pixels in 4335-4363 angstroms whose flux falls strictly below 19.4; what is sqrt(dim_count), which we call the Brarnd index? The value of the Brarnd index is 1.00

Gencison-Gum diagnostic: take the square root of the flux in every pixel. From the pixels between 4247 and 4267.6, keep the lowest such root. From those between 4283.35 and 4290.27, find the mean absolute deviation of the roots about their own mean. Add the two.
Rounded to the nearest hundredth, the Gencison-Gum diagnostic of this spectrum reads 4.34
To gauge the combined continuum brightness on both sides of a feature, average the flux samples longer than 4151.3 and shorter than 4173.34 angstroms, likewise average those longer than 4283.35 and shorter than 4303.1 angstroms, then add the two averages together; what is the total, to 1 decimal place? 38.7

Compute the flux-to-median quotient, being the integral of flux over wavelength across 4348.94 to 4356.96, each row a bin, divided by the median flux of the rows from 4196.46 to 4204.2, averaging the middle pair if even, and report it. 9.66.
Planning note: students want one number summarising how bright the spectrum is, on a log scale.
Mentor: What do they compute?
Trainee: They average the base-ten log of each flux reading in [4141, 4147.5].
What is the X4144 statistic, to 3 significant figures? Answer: 1.30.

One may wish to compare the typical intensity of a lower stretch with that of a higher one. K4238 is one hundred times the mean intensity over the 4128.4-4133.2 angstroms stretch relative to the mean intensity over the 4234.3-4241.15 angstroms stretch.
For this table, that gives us 91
